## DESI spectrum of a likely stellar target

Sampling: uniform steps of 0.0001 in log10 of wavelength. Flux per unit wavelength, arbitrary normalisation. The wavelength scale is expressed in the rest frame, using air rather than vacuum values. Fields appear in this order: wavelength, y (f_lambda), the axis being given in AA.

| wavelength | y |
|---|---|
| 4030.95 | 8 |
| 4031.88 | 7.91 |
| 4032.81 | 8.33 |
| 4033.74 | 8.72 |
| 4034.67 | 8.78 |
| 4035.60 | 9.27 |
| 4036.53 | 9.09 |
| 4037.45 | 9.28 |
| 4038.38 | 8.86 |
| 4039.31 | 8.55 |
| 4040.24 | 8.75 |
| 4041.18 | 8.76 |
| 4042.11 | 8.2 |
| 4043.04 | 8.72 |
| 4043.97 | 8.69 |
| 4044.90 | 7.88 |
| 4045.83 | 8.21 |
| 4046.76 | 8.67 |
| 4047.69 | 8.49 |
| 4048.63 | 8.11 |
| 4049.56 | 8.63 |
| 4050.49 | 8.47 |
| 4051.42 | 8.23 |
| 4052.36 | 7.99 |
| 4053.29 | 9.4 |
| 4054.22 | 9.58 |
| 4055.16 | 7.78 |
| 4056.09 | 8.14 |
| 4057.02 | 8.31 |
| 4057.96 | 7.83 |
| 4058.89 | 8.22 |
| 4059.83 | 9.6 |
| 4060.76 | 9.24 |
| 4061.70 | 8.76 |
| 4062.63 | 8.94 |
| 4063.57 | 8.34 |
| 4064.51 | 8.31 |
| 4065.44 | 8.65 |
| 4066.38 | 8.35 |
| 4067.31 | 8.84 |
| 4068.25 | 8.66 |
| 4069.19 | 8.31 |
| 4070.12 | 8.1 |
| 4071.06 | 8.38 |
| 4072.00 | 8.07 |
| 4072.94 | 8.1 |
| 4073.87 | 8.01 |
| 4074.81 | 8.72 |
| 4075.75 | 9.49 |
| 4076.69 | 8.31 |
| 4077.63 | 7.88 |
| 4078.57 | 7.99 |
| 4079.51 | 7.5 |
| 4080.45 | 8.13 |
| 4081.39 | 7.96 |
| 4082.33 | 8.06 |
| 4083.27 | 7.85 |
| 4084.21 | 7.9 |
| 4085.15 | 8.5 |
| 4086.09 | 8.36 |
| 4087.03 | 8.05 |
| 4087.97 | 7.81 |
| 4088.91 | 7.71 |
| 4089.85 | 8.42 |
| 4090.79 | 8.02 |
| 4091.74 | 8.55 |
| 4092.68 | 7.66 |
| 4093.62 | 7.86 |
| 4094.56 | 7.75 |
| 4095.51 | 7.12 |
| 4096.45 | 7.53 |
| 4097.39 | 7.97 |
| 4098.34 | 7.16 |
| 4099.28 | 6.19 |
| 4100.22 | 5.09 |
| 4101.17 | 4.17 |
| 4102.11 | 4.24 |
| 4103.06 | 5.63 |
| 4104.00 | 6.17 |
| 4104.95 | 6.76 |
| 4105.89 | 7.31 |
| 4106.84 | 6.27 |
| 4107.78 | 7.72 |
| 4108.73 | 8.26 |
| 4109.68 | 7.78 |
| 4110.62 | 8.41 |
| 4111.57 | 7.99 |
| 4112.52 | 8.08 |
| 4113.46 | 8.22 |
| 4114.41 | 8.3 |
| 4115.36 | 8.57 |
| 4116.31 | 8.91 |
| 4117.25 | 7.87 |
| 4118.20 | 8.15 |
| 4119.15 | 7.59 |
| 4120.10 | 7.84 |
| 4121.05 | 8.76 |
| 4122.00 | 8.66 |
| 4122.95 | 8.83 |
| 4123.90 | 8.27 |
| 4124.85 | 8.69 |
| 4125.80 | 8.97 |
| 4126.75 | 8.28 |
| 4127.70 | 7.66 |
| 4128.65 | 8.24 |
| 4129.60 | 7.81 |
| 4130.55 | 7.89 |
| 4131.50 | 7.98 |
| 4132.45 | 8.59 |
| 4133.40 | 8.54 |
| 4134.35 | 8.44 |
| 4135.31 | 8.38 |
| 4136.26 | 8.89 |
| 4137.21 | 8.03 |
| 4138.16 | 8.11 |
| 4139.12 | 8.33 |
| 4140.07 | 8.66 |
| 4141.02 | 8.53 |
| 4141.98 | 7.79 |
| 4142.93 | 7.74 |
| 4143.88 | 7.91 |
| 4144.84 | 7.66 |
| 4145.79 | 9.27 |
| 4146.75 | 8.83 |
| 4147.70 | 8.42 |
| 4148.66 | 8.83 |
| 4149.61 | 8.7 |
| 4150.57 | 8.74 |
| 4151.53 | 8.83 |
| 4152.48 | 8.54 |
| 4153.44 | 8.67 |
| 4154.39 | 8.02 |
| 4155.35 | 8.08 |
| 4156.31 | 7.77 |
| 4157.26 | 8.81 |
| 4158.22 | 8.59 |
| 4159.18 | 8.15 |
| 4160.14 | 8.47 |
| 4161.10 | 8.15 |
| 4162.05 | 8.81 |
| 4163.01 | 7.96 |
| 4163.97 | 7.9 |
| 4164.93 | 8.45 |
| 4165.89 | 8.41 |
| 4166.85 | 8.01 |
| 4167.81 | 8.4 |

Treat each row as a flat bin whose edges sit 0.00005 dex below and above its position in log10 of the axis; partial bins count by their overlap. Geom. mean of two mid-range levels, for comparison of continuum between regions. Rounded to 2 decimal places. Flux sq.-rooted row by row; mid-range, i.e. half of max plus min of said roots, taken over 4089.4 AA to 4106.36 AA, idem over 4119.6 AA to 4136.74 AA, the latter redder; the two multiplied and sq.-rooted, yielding 2.67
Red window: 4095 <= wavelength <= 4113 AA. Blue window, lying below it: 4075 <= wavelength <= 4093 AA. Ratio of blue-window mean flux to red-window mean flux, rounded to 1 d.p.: 1.2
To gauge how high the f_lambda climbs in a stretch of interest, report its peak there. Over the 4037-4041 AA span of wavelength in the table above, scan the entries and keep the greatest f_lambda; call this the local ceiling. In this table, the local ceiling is 9.28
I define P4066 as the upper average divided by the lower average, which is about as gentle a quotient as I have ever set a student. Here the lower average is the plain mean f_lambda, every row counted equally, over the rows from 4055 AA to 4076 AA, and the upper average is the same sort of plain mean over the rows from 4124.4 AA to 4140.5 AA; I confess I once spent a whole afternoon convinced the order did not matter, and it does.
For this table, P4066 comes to 0.98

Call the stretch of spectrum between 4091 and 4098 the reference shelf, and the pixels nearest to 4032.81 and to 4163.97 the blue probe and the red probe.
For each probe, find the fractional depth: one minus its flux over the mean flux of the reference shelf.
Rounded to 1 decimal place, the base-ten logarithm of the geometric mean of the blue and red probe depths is -1.5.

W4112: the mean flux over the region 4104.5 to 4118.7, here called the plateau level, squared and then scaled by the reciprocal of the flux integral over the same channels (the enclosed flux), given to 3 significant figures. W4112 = 0.557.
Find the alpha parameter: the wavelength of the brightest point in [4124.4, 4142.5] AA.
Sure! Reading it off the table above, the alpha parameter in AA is 4125.80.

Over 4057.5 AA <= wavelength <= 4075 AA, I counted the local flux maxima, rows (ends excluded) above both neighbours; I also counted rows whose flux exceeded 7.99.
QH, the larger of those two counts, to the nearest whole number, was 18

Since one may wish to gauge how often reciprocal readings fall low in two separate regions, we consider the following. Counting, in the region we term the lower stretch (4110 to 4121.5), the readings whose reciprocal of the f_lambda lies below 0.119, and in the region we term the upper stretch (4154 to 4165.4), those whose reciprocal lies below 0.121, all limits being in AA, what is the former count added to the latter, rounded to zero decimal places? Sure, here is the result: 9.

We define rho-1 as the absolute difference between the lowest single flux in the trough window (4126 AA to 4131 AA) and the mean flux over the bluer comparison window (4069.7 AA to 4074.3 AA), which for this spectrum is 0.47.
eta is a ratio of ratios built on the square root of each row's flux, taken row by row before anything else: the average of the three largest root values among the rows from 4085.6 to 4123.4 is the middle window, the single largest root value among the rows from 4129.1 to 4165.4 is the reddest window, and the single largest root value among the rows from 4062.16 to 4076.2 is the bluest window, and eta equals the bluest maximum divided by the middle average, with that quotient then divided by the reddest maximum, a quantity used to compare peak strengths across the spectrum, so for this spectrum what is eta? 0.340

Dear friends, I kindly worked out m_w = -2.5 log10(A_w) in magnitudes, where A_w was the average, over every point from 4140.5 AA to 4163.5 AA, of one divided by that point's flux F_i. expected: 2.31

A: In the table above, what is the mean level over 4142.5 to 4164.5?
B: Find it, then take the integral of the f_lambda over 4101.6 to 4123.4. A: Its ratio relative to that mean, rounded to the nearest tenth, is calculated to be 19.9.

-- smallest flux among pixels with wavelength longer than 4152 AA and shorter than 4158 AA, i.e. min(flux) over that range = 7.77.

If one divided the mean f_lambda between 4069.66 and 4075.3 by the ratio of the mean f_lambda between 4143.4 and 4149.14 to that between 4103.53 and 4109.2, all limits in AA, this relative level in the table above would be 6.9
